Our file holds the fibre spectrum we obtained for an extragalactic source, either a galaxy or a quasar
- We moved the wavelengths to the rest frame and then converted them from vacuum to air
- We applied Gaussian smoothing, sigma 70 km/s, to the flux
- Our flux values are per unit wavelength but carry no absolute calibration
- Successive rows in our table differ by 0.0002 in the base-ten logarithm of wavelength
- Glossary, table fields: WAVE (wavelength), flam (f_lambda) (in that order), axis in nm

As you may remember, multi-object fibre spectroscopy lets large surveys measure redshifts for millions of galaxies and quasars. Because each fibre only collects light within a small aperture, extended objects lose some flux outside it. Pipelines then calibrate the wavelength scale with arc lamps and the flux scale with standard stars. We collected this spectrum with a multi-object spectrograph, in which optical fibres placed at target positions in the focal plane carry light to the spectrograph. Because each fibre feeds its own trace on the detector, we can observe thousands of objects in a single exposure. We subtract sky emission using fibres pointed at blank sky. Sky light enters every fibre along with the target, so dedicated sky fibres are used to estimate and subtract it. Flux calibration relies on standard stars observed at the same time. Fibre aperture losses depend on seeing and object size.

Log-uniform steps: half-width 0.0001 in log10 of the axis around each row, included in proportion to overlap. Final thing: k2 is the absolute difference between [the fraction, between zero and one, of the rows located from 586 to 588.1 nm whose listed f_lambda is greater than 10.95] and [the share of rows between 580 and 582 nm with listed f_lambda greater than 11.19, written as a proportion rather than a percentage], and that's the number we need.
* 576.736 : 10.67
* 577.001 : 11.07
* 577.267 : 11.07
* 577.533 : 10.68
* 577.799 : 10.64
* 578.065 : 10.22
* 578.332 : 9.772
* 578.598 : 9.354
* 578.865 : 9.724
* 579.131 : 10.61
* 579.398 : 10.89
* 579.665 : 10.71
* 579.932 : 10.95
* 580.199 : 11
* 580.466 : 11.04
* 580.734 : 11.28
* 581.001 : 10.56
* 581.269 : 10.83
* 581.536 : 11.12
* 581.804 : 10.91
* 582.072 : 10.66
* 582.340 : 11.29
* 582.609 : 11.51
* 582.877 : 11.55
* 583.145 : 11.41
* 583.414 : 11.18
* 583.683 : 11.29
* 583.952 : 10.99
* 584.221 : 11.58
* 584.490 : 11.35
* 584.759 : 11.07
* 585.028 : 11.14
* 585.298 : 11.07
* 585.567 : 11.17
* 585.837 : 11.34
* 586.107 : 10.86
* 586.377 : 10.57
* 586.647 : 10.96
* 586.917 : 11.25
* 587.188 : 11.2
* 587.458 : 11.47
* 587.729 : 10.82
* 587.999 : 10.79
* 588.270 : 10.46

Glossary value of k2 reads 0.36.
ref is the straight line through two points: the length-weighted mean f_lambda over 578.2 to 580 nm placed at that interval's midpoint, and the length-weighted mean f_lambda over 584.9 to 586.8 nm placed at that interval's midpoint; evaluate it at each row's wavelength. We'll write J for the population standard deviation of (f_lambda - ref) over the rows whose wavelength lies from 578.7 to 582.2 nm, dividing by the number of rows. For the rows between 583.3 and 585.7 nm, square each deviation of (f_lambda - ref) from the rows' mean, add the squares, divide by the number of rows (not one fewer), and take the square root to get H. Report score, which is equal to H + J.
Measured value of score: 0.535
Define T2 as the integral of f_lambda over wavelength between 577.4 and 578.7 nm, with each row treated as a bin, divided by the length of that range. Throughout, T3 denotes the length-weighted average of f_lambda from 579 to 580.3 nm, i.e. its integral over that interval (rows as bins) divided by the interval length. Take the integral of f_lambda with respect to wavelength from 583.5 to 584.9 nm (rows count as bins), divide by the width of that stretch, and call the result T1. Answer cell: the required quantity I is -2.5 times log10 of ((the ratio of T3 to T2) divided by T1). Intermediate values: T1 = 11.3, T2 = 10.2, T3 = 10.8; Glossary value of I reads 2.56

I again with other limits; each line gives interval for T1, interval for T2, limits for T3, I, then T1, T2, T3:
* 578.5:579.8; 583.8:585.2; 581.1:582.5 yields 2.56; 10.3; 11.2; 11.0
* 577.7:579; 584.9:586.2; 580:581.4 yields 2.51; 9.9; 11.1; 10.9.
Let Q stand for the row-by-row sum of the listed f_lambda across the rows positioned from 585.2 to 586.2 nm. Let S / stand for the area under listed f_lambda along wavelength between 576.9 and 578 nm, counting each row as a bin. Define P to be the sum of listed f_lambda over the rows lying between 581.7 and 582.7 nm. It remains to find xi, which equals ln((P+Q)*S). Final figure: 6.96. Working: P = 44.4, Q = 44.4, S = 11.9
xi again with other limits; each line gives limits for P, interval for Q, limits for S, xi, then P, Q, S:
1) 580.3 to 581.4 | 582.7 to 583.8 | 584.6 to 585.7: 6.99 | 43.7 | 45.4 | 12.2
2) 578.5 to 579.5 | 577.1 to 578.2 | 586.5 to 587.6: 6.93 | 40.6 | 42.6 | 12.3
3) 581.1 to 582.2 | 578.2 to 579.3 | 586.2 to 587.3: 6.91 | 43.5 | 39.5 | 12.1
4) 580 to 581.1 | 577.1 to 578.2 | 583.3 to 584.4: 6.98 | 43.9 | 42.6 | 12.4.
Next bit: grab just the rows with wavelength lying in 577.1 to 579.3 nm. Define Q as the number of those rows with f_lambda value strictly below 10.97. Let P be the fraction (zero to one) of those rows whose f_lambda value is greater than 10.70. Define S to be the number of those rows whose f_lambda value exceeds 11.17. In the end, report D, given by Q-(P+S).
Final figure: 7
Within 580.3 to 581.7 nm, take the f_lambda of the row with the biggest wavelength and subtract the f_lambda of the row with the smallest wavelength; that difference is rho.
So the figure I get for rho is 0.1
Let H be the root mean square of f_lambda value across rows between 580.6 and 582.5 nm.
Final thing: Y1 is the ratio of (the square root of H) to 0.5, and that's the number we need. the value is 6.62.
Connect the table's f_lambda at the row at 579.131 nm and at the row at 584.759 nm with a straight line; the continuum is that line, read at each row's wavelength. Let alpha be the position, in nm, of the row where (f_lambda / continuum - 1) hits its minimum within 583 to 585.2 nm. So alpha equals 583.952 nm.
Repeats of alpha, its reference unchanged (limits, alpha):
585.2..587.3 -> 586.377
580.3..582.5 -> 581.001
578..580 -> 578.598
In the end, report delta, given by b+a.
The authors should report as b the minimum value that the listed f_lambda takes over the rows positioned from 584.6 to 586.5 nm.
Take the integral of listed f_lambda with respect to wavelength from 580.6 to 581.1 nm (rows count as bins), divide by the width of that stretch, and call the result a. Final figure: 21.5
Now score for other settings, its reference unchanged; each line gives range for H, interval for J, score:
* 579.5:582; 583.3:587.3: 0.510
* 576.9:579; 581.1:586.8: 1.018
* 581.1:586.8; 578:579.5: 0.851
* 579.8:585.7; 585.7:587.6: 0.527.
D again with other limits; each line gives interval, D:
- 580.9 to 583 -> 0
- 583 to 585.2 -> -6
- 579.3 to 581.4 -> 3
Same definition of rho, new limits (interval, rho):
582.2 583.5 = -0.1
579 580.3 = 0.4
